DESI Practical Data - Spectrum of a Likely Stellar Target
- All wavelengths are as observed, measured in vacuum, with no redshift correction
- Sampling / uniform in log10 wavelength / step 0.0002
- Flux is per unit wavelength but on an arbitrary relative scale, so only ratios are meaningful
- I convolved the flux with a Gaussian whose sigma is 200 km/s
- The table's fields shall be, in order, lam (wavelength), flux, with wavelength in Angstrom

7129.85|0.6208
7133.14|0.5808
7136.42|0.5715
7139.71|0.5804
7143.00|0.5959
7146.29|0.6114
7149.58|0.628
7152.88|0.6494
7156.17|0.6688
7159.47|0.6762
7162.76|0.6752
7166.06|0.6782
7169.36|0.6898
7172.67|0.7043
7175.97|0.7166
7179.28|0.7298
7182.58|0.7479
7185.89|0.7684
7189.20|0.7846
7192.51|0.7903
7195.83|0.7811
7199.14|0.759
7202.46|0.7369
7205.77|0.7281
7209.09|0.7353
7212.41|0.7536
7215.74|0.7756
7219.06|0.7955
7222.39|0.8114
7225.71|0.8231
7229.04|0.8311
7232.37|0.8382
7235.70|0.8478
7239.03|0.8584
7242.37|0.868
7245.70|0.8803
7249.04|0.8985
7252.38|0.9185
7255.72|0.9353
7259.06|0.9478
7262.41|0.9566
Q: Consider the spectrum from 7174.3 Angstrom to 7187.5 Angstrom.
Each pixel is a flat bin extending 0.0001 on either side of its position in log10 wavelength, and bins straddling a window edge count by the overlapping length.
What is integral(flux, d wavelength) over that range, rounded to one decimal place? 9.8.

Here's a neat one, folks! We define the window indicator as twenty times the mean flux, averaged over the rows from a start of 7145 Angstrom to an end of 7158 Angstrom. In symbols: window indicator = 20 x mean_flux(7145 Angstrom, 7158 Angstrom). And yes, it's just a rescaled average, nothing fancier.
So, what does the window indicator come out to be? 13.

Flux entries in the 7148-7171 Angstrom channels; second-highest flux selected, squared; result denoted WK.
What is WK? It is 0.46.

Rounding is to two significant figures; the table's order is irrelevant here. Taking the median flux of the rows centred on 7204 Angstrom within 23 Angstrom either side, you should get 0.77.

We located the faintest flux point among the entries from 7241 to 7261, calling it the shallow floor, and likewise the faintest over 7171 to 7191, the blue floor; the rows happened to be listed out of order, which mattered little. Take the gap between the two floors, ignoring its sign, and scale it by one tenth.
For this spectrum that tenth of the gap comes 0.0164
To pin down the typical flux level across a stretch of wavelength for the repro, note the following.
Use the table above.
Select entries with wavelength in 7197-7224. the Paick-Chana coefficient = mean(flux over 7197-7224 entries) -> 0.76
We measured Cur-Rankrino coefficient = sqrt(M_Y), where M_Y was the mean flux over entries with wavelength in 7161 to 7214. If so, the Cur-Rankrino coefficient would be 0.86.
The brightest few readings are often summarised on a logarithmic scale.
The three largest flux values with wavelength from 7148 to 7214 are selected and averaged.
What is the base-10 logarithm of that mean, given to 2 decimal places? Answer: -0.10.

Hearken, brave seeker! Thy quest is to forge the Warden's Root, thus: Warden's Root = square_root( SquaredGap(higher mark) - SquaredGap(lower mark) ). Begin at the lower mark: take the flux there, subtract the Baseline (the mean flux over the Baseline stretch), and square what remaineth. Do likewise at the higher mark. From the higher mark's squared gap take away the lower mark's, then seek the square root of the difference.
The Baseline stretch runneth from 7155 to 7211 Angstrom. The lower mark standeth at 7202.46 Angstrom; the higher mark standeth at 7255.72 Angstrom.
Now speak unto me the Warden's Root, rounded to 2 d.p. 0.21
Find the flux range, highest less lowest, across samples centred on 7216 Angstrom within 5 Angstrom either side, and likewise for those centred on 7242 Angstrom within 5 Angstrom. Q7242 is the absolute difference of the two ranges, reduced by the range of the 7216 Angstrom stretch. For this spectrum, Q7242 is -0.022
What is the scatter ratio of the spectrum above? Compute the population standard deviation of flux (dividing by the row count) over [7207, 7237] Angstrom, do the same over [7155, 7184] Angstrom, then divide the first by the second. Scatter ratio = 1.4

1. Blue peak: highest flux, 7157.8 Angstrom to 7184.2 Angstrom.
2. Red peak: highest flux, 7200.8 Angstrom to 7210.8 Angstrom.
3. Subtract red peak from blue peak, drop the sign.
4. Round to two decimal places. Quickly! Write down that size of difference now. 0.01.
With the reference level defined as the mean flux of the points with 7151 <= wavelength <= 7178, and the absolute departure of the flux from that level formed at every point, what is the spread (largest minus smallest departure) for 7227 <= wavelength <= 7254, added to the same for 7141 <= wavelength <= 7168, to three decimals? 0.170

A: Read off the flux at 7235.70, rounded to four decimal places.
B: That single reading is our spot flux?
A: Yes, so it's 0.8478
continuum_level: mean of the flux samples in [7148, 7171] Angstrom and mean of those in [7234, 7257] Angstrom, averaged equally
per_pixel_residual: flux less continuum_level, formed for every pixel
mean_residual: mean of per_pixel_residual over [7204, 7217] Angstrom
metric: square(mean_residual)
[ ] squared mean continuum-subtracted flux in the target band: 0.0008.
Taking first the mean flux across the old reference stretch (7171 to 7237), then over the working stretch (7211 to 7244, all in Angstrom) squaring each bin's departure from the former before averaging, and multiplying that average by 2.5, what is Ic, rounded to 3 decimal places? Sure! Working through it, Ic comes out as 0.009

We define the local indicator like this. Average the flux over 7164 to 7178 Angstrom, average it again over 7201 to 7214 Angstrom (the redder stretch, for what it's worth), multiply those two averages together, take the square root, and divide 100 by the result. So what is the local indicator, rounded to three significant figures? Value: 139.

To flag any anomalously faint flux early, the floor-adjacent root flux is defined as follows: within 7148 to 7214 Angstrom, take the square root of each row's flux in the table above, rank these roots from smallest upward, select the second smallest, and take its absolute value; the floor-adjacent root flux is 0.81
